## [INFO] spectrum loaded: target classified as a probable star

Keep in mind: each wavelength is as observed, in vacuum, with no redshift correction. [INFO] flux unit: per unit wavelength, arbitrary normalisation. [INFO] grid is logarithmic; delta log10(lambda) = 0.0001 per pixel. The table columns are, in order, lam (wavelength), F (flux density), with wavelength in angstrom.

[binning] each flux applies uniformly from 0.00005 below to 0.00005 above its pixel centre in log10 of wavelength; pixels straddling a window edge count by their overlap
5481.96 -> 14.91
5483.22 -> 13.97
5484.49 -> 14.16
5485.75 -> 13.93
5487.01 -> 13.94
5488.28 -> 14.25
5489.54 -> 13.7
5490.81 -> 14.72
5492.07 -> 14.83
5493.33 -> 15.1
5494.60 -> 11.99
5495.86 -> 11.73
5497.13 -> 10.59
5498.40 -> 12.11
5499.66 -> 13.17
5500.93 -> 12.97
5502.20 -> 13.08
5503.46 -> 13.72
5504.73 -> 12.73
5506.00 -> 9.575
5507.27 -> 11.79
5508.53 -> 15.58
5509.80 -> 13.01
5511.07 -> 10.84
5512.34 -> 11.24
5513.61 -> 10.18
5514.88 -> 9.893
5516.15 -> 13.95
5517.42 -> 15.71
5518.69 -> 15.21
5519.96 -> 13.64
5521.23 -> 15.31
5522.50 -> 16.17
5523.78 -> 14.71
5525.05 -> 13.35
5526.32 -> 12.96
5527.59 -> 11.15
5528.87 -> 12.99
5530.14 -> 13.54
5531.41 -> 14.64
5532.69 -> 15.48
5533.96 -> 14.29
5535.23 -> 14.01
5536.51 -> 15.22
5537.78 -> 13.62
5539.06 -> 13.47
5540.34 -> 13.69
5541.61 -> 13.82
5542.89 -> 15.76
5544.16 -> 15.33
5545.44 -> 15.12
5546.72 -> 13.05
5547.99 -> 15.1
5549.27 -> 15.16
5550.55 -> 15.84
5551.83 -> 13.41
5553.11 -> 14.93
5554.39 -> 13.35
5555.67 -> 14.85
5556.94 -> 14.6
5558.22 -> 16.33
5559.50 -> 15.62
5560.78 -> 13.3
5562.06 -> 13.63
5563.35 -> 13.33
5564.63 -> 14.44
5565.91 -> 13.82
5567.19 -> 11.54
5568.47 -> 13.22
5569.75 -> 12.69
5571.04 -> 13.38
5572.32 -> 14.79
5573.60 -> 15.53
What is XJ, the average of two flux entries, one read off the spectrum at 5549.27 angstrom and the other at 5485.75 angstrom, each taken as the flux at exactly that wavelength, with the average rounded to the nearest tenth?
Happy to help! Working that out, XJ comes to 14.5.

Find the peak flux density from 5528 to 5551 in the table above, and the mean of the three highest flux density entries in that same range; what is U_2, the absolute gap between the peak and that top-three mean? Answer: 0.147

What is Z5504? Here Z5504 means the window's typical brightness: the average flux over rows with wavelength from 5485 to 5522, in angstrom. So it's 13.1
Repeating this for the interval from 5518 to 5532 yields 14.0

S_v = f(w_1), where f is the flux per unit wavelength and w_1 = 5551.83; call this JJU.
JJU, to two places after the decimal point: 13.41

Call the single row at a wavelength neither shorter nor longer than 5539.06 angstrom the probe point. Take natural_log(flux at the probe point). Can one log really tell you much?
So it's 2.600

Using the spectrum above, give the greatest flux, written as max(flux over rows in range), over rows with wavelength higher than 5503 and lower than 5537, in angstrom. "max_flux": 16.17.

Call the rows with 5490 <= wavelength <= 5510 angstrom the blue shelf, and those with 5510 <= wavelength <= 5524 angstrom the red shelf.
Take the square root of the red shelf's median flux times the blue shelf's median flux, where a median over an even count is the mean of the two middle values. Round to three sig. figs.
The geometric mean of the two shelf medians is 13.5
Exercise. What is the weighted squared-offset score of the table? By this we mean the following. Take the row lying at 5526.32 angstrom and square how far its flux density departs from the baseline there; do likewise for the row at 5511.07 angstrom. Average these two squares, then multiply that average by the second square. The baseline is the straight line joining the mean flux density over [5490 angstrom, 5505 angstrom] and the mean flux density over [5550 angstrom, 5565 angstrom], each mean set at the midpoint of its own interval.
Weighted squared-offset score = 23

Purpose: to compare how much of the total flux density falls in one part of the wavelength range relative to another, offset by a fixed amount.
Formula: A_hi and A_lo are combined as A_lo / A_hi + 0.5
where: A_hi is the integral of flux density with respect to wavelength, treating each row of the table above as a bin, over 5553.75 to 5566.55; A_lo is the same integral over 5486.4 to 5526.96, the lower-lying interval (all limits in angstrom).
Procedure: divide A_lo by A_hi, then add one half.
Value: 3.4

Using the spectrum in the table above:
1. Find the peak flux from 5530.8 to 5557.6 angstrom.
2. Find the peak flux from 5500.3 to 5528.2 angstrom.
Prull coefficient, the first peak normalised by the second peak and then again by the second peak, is 0.0606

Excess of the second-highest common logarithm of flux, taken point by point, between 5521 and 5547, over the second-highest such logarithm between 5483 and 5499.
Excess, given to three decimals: 0.026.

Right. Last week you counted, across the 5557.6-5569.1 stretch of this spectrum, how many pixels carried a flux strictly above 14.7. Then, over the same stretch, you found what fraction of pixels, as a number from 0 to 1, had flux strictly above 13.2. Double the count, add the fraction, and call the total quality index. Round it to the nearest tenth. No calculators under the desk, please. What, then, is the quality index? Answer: 4.9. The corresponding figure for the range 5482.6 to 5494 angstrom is 7.0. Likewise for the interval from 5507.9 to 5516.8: 2.3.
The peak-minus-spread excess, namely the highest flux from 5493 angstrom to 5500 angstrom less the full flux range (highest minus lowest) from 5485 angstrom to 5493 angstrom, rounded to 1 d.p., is 14.0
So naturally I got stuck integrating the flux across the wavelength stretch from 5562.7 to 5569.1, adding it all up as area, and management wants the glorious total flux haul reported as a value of 85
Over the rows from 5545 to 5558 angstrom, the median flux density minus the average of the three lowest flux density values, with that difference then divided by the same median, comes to 0.109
